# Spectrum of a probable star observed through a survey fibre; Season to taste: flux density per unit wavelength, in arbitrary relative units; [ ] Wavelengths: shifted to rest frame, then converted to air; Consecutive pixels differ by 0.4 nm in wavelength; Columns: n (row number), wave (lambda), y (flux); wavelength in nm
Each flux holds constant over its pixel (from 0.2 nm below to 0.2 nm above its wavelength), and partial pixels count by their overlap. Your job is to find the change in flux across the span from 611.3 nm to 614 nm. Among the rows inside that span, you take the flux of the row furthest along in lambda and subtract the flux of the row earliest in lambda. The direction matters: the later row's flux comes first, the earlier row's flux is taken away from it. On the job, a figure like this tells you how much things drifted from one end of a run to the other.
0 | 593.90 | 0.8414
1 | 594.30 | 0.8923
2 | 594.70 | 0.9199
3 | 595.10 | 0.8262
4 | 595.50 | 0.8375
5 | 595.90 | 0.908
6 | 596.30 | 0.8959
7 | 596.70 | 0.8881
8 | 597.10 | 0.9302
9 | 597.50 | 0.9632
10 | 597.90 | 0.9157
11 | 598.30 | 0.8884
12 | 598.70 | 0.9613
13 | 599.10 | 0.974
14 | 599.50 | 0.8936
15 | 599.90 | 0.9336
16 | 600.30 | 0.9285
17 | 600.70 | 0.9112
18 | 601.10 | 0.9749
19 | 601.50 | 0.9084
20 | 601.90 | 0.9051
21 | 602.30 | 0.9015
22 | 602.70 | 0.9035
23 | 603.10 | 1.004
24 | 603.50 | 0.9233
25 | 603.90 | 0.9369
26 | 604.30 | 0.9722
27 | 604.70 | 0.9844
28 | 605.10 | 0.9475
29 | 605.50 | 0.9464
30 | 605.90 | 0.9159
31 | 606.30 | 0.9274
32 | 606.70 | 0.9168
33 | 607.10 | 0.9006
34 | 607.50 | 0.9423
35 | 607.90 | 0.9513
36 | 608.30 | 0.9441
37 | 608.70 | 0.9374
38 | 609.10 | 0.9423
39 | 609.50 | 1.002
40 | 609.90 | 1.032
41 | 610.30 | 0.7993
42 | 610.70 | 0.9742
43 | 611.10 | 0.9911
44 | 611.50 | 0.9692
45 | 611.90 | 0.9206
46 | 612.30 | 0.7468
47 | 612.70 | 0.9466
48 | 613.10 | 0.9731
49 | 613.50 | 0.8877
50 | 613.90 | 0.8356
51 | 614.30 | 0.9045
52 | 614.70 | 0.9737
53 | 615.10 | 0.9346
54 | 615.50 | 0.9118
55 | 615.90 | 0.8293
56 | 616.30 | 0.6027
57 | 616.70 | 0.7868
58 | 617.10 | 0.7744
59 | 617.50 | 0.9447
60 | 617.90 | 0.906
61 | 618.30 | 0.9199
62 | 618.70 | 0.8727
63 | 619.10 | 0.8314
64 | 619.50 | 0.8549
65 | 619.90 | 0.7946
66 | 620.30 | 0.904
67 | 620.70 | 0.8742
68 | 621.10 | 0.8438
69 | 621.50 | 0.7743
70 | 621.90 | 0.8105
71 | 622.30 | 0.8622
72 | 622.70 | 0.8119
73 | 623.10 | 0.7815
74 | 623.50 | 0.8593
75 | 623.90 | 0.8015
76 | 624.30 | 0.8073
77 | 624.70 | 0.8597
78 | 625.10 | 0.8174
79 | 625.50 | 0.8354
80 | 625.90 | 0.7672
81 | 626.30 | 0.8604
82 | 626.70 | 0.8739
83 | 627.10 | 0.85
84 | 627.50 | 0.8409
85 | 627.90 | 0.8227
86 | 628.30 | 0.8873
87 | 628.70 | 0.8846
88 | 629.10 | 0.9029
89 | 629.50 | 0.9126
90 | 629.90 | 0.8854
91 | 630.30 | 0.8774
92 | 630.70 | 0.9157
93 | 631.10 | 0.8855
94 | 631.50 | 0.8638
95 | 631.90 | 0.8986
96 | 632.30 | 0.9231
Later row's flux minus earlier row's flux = -0.13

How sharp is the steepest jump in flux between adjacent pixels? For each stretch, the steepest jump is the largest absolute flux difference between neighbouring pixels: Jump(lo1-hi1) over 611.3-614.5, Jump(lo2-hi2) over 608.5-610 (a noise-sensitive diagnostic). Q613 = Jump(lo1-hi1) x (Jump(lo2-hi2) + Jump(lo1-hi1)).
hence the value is 0.052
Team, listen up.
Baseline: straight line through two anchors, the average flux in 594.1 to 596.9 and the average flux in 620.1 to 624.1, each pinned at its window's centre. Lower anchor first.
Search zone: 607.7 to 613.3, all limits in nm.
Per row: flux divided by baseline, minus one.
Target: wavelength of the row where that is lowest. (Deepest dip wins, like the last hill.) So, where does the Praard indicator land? 612.30 nm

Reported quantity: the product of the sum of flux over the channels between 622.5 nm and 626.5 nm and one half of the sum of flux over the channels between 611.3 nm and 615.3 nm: 37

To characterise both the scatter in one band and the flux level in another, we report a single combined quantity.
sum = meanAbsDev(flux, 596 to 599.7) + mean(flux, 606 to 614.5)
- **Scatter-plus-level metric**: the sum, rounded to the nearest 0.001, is 0.956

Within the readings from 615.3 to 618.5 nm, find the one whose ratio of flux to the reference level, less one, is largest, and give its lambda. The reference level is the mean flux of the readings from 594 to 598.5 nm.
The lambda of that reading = 617.50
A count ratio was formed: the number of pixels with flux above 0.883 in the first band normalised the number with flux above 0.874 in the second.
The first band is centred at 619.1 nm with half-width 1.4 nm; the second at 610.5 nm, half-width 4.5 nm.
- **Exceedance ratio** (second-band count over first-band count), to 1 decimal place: 6.3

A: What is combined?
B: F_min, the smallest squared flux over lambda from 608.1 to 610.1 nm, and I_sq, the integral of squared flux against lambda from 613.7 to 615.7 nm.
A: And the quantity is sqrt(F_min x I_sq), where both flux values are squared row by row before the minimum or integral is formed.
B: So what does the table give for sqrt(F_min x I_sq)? 1.21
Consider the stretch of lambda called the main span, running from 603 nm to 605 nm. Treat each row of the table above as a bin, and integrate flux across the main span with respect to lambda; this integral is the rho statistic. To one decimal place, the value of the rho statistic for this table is 1.9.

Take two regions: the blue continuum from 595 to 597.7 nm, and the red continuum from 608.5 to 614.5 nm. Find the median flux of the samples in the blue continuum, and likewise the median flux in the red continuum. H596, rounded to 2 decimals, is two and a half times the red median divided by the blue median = 2.63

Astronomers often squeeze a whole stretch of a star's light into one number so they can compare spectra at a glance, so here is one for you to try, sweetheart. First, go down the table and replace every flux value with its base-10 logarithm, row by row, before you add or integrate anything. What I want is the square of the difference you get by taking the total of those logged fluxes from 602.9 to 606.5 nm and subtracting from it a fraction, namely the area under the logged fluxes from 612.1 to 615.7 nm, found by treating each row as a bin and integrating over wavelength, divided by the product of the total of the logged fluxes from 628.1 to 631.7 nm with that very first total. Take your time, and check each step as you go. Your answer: 2.7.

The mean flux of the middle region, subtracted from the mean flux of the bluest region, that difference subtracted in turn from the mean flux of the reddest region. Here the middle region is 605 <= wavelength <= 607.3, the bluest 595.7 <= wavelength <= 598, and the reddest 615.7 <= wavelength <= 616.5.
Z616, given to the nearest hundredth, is 0.72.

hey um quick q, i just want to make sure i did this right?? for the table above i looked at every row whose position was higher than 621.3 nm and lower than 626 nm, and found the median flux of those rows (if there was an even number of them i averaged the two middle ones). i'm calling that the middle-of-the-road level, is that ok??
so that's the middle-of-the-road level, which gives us 0.811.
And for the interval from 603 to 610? 0.943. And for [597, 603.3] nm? 0.922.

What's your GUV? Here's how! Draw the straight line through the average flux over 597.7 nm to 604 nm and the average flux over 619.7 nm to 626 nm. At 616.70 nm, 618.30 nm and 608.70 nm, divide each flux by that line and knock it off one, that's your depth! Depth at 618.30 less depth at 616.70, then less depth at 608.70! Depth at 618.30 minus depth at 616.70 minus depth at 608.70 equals -0.115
